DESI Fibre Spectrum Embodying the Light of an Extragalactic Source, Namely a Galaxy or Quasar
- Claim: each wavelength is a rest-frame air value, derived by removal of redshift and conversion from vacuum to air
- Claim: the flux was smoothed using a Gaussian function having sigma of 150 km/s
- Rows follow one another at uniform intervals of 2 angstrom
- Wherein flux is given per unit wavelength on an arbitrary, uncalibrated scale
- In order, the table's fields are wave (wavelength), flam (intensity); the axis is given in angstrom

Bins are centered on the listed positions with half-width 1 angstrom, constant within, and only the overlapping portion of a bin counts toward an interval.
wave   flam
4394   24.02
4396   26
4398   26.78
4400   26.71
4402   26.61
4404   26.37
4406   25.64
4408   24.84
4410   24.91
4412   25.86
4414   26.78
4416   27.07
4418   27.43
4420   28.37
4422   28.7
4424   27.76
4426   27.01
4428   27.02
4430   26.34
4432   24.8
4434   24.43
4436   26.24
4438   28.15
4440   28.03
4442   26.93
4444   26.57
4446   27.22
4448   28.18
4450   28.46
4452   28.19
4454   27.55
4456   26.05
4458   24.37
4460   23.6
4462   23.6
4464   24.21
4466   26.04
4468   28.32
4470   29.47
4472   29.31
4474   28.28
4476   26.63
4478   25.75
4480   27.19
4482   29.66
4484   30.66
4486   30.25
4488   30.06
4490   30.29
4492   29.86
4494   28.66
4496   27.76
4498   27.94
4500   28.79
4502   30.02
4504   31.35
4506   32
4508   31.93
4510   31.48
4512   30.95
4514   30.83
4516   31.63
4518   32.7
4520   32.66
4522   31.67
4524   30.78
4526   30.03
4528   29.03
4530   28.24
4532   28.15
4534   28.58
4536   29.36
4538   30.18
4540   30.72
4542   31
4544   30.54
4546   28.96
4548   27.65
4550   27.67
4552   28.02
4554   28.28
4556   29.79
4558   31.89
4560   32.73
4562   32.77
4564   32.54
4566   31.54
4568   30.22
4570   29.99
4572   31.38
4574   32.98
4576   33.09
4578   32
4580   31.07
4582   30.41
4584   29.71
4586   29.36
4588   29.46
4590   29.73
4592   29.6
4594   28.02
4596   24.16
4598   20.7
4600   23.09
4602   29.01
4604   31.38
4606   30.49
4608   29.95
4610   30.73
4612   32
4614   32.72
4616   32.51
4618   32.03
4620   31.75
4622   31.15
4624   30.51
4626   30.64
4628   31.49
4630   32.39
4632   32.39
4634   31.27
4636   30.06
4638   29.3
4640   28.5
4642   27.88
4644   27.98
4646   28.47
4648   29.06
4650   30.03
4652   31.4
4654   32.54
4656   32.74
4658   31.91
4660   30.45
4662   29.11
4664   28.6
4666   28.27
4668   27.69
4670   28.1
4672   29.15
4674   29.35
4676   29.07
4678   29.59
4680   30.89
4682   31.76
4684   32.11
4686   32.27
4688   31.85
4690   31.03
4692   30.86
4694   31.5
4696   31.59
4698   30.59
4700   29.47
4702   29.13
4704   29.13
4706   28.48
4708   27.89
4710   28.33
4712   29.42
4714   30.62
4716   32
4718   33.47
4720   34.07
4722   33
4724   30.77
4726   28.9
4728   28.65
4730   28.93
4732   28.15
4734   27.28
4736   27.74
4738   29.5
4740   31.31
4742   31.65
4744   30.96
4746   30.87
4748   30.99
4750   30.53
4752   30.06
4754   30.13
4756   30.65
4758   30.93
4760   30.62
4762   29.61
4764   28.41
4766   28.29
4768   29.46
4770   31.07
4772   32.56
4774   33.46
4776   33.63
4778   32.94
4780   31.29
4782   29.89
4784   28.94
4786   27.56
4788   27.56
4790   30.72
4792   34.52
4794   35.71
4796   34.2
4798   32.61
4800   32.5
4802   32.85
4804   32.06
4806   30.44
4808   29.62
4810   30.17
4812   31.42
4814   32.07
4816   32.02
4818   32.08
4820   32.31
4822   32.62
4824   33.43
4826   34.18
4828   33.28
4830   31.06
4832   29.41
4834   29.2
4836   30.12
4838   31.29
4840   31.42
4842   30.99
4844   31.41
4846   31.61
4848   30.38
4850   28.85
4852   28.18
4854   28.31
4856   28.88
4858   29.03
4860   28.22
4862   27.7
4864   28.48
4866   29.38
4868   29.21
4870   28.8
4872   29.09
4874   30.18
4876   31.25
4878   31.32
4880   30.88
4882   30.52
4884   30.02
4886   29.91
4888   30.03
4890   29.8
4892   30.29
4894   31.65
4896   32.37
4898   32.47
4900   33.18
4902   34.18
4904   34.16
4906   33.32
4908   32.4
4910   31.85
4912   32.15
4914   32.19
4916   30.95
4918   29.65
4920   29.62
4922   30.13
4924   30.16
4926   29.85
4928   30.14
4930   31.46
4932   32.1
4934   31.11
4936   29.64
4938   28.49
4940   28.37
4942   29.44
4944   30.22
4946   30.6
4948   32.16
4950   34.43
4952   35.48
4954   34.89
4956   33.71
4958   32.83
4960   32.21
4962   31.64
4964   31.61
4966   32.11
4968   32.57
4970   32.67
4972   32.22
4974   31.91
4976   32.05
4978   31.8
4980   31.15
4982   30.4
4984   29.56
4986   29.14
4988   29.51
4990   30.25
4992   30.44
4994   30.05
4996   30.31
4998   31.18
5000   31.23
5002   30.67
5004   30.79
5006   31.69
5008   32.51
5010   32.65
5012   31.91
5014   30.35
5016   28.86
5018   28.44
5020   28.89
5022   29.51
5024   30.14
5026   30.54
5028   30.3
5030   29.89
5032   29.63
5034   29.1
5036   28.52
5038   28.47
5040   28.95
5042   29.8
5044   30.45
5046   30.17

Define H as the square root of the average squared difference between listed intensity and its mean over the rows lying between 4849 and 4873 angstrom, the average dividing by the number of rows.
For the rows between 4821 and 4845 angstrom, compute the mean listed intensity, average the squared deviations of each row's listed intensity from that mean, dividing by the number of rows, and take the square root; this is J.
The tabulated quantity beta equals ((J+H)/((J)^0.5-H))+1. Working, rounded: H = 0.5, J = 1.5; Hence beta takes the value 4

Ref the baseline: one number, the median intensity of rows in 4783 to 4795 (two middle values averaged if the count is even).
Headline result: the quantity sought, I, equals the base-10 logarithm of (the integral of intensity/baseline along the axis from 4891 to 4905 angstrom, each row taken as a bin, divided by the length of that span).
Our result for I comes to 0.04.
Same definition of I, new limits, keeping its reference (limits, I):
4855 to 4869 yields -0.02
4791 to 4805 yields 0.05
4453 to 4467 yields -0.08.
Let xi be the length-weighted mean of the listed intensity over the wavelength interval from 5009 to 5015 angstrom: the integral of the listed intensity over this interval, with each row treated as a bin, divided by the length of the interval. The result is 31.6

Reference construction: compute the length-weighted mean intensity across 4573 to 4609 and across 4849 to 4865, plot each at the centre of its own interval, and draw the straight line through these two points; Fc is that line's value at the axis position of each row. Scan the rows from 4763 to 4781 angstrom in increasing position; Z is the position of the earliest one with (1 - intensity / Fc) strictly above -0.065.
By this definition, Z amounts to 4764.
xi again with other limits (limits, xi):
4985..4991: 29.6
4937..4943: 28.8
